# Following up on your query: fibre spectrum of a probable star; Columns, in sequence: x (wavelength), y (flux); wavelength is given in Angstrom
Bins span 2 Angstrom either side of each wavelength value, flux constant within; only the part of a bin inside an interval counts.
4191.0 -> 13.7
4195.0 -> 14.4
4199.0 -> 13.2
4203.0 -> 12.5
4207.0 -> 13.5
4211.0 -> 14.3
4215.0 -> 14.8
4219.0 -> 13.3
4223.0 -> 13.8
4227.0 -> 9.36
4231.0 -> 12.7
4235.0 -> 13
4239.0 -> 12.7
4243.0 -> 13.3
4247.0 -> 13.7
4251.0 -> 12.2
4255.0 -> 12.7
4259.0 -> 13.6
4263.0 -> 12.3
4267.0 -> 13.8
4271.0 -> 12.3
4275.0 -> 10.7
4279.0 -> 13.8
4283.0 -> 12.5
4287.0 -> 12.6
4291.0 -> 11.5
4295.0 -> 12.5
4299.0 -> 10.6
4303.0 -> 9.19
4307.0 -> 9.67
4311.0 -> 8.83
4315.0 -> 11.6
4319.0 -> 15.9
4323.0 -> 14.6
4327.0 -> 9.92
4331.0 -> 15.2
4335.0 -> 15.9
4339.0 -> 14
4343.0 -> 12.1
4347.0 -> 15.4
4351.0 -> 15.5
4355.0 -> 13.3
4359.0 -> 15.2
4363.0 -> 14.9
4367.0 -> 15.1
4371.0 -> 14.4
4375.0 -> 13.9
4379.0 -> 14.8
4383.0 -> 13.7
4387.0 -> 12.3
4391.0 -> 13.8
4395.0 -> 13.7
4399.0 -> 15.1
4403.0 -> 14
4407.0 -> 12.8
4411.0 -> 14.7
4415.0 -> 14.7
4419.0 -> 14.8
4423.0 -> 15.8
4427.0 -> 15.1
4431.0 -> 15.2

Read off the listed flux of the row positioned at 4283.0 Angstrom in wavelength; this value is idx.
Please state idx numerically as 12.5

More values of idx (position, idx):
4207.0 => 13.5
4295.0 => 12.5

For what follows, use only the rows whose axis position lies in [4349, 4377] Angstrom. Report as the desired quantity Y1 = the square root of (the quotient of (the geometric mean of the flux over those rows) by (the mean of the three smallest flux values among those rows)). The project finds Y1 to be 1.03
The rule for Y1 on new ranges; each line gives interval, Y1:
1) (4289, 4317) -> 1.07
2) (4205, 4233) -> 1.05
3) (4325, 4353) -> 1.07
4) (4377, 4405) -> 1.02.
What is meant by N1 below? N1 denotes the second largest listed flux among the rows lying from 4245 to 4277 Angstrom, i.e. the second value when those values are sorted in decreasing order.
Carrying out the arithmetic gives 13.7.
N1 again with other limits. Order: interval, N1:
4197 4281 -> 14.3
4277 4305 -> 12.6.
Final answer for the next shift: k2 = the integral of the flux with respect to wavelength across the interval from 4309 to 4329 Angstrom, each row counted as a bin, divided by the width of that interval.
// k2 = 12.2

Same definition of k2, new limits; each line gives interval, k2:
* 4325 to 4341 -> 13.8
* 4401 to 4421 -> 14.2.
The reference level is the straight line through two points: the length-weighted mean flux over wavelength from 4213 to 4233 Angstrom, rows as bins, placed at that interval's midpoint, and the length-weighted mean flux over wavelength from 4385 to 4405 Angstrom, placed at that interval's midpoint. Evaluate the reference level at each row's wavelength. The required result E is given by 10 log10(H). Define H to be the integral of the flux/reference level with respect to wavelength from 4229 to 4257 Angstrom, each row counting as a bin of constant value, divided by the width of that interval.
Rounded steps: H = 1.00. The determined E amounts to 0.00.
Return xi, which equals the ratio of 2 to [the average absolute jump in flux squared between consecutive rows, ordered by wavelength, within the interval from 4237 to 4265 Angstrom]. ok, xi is 0.089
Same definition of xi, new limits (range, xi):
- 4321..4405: 0.047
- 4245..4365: 0.045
